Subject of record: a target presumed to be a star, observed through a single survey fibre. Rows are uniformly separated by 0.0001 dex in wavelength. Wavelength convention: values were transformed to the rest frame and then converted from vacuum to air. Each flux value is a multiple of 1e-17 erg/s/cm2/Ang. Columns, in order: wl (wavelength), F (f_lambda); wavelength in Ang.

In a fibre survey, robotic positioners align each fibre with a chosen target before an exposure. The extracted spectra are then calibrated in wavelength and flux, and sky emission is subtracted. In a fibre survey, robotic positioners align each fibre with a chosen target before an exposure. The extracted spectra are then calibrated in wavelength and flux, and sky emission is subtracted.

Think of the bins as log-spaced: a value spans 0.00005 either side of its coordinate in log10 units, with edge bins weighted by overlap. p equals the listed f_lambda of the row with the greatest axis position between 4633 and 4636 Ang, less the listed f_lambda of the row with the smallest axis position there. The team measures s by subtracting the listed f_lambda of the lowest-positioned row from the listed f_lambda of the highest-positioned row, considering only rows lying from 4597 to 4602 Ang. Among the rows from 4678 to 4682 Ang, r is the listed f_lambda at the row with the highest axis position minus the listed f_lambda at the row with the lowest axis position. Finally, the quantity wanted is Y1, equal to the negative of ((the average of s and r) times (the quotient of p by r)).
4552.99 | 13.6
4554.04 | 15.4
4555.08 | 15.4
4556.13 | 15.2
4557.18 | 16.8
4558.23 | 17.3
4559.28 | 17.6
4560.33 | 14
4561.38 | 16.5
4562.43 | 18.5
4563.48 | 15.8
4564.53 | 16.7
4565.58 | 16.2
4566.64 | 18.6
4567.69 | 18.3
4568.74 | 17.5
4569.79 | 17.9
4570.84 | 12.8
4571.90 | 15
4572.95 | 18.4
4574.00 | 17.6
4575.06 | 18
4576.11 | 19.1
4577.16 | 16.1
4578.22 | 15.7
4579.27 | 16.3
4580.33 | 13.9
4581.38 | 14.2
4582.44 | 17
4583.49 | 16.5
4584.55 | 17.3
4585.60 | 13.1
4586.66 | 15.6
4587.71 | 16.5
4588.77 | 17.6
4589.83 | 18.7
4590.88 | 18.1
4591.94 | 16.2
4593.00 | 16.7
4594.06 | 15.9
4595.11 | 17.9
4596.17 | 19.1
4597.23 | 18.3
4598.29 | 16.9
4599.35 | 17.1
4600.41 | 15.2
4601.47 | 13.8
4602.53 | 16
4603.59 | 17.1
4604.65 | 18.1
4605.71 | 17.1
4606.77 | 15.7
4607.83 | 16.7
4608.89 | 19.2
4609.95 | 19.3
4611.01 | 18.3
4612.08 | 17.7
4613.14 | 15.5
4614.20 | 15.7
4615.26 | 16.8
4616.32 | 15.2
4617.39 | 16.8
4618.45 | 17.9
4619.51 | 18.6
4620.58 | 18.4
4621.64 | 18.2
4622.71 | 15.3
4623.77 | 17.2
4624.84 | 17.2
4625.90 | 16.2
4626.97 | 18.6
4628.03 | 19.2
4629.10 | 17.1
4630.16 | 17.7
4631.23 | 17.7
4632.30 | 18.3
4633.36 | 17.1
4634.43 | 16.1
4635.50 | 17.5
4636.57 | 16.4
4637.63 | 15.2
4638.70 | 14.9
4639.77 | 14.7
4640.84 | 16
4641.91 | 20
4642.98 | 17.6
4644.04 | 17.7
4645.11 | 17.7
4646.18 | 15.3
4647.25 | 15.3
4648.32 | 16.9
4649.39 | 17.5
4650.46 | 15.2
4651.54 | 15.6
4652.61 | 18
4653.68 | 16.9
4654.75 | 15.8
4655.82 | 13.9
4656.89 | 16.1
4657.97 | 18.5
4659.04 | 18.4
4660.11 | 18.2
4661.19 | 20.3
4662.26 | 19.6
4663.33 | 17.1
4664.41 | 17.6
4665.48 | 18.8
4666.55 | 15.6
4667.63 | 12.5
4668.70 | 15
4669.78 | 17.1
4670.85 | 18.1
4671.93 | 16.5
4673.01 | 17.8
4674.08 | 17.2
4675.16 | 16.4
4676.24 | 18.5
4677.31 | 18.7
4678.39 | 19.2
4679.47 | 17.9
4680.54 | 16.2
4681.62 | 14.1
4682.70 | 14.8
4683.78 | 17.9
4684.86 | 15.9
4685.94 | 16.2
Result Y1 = -0.4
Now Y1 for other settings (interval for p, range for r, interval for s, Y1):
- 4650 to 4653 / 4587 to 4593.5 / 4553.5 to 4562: -9.1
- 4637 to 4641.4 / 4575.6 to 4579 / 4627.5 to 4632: -0.6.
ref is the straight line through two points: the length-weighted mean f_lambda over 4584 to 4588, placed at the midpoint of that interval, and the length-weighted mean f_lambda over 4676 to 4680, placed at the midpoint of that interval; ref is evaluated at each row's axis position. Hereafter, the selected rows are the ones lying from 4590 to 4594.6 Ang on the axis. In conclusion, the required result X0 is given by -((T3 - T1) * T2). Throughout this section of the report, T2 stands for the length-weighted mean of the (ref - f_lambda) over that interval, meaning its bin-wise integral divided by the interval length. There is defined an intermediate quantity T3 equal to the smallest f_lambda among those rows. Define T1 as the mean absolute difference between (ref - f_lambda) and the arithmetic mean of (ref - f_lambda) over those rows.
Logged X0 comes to 17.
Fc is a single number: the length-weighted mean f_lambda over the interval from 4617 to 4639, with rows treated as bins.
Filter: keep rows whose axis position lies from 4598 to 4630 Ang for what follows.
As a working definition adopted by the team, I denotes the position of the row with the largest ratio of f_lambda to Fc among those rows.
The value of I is 4609.95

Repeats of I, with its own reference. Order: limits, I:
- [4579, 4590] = 4589.83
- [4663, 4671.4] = 4665.48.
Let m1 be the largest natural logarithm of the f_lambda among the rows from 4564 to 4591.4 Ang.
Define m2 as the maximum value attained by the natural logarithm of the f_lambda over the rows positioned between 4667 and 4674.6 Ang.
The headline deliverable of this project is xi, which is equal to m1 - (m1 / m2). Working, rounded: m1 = 2.95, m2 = 2.90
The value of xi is 1.931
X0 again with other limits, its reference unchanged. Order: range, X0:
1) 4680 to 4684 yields -40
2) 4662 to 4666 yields 1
